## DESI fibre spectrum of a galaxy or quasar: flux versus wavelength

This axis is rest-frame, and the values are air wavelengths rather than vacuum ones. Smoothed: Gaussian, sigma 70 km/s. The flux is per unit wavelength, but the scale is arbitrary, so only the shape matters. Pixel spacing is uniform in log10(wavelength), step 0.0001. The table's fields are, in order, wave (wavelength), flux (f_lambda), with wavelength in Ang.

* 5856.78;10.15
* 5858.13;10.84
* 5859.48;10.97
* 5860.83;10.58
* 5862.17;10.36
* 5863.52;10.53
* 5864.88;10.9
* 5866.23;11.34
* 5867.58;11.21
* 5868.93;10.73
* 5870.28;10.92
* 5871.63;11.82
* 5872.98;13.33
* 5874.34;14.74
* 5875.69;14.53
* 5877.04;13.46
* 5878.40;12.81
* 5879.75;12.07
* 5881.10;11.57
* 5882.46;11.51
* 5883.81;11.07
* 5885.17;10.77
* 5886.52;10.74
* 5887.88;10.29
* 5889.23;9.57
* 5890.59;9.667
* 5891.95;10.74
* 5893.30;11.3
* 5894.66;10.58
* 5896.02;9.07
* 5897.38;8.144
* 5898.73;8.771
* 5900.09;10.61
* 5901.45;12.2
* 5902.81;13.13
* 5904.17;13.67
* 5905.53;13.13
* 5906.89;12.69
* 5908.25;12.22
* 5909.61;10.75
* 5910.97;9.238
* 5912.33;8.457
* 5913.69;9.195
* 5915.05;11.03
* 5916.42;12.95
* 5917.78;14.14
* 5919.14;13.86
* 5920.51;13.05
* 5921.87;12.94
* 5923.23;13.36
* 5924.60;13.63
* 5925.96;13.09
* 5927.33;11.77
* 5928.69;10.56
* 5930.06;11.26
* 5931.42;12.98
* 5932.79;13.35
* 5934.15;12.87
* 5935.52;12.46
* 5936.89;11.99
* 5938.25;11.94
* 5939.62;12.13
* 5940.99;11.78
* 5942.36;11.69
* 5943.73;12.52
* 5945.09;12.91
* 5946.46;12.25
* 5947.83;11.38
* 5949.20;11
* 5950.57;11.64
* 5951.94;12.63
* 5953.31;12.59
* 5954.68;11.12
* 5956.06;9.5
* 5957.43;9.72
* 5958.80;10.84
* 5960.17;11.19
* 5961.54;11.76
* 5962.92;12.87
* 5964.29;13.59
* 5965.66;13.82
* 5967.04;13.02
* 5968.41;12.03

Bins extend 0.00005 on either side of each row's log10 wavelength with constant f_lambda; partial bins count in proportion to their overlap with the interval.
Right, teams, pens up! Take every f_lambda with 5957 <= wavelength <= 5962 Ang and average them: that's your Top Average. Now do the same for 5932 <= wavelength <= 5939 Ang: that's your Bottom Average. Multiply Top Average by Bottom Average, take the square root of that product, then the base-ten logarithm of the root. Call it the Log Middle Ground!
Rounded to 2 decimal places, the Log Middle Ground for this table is 1.07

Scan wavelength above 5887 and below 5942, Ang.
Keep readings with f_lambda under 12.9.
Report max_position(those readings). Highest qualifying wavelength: 5940.99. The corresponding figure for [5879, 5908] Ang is 5906.89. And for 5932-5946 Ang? 5943.73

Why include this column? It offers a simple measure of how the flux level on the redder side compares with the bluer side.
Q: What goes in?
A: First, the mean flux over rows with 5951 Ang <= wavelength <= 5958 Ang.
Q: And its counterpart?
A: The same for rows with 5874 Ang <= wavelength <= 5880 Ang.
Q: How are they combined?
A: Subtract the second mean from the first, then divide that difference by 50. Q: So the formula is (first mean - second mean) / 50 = -0.05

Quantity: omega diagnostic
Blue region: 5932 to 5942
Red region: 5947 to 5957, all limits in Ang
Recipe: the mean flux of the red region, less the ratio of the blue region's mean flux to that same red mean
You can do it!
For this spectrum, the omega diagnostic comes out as 10.3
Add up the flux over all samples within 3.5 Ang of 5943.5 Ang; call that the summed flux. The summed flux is 61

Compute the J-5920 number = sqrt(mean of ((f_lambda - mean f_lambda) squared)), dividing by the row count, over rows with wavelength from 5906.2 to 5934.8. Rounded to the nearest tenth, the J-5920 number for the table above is 1.6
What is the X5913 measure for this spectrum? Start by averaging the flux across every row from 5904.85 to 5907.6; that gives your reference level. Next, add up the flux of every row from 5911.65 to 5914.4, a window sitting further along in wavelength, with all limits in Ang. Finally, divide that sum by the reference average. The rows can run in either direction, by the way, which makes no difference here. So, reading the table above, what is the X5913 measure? 1.4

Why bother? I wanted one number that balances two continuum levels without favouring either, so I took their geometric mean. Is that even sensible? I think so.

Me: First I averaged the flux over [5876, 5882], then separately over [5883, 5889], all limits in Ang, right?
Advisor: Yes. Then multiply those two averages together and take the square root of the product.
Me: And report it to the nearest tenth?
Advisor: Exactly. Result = 11.6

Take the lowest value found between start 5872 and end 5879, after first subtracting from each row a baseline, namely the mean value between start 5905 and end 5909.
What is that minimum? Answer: 0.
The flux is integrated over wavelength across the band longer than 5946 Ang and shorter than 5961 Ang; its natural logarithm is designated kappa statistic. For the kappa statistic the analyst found 5.13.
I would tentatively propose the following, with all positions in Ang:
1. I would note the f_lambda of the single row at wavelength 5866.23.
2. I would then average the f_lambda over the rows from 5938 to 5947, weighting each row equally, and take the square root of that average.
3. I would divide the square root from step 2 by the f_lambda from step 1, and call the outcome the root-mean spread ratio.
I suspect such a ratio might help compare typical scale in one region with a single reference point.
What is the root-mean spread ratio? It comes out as 0.308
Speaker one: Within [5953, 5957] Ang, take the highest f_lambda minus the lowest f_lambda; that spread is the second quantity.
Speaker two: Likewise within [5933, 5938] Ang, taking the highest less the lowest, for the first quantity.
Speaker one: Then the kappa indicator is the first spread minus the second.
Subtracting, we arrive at -2.2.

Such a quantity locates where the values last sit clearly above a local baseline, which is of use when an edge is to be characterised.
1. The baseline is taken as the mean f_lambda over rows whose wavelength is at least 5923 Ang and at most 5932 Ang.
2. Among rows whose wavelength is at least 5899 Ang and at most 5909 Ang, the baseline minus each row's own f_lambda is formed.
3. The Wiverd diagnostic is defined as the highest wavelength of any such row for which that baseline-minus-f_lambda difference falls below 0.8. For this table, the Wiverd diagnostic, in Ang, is 5908.25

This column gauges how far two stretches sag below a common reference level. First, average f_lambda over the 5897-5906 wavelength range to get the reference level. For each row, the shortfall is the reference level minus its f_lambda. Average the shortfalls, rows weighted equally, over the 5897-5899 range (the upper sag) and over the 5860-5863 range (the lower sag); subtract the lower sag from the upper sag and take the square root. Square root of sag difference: 1.4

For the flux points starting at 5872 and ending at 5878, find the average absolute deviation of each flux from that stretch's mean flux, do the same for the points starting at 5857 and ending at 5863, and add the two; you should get 0.84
